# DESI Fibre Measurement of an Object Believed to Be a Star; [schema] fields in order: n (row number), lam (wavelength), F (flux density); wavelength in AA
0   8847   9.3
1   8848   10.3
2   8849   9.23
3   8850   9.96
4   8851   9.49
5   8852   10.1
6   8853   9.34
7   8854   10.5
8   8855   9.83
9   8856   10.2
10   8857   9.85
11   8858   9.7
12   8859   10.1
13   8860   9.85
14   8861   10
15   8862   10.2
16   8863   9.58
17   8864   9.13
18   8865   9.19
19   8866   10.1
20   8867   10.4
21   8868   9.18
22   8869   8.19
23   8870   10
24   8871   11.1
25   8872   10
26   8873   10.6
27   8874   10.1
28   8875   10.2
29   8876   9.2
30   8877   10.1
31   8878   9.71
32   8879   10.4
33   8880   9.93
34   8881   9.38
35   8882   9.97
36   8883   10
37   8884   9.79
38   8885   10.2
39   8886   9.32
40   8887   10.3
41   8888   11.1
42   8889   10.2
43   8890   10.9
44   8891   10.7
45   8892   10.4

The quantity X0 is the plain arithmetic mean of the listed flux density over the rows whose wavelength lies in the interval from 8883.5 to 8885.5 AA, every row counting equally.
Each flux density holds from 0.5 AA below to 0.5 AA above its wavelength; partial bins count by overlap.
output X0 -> 10.0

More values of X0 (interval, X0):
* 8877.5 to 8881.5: 9.9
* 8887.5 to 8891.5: 10.7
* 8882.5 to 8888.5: 10.1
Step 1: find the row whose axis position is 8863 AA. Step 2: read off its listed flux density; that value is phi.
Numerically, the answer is 9.58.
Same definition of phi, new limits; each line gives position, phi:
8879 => 10.4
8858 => 9.7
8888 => 11.1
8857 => 9.85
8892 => 10.4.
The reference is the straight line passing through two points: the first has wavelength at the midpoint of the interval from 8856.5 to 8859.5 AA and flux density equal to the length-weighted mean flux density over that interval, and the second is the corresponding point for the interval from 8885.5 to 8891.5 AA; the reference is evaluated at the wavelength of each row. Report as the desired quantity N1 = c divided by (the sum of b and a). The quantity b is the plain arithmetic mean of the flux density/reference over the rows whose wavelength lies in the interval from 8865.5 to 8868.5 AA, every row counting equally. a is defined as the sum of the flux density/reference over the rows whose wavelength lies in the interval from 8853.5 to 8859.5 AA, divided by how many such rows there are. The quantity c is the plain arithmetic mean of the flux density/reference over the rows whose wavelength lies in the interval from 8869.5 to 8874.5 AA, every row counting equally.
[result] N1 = 0.511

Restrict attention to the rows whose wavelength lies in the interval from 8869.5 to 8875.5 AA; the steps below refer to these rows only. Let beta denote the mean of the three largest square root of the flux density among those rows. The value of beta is 3.26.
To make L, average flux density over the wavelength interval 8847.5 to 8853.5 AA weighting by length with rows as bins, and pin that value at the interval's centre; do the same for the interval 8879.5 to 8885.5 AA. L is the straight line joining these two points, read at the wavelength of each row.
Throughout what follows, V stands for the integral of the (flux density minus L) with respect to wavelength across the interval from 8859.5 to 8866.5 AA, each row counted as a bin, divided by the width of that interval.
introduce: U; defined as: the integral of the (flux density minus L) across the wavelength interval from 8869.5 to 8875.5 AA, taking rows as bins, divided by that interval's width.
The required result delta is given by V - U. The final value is -0.6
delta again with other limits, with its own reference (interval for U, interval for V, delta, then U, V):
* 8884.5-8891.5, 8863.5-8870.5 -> -0.8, 0.49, -0.4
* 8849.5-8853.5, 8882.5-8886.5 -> 0.0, -0.02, -0.1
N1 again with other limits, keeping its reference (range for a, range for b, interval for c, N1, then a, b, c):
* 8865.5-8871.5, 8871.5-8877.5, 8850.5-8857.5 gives 0.514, 0.98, 0.99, 1.01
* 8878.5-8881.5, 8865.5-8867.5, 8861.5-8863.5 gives 0.500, 0.96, 1.02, 0.99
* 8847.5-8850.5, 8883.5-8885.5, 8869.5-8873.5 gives 0.521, 1.01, 0.97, 1.03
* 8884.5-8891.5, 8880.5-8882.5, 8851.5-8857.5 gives 0.524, 1.00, 0.94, 1.02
